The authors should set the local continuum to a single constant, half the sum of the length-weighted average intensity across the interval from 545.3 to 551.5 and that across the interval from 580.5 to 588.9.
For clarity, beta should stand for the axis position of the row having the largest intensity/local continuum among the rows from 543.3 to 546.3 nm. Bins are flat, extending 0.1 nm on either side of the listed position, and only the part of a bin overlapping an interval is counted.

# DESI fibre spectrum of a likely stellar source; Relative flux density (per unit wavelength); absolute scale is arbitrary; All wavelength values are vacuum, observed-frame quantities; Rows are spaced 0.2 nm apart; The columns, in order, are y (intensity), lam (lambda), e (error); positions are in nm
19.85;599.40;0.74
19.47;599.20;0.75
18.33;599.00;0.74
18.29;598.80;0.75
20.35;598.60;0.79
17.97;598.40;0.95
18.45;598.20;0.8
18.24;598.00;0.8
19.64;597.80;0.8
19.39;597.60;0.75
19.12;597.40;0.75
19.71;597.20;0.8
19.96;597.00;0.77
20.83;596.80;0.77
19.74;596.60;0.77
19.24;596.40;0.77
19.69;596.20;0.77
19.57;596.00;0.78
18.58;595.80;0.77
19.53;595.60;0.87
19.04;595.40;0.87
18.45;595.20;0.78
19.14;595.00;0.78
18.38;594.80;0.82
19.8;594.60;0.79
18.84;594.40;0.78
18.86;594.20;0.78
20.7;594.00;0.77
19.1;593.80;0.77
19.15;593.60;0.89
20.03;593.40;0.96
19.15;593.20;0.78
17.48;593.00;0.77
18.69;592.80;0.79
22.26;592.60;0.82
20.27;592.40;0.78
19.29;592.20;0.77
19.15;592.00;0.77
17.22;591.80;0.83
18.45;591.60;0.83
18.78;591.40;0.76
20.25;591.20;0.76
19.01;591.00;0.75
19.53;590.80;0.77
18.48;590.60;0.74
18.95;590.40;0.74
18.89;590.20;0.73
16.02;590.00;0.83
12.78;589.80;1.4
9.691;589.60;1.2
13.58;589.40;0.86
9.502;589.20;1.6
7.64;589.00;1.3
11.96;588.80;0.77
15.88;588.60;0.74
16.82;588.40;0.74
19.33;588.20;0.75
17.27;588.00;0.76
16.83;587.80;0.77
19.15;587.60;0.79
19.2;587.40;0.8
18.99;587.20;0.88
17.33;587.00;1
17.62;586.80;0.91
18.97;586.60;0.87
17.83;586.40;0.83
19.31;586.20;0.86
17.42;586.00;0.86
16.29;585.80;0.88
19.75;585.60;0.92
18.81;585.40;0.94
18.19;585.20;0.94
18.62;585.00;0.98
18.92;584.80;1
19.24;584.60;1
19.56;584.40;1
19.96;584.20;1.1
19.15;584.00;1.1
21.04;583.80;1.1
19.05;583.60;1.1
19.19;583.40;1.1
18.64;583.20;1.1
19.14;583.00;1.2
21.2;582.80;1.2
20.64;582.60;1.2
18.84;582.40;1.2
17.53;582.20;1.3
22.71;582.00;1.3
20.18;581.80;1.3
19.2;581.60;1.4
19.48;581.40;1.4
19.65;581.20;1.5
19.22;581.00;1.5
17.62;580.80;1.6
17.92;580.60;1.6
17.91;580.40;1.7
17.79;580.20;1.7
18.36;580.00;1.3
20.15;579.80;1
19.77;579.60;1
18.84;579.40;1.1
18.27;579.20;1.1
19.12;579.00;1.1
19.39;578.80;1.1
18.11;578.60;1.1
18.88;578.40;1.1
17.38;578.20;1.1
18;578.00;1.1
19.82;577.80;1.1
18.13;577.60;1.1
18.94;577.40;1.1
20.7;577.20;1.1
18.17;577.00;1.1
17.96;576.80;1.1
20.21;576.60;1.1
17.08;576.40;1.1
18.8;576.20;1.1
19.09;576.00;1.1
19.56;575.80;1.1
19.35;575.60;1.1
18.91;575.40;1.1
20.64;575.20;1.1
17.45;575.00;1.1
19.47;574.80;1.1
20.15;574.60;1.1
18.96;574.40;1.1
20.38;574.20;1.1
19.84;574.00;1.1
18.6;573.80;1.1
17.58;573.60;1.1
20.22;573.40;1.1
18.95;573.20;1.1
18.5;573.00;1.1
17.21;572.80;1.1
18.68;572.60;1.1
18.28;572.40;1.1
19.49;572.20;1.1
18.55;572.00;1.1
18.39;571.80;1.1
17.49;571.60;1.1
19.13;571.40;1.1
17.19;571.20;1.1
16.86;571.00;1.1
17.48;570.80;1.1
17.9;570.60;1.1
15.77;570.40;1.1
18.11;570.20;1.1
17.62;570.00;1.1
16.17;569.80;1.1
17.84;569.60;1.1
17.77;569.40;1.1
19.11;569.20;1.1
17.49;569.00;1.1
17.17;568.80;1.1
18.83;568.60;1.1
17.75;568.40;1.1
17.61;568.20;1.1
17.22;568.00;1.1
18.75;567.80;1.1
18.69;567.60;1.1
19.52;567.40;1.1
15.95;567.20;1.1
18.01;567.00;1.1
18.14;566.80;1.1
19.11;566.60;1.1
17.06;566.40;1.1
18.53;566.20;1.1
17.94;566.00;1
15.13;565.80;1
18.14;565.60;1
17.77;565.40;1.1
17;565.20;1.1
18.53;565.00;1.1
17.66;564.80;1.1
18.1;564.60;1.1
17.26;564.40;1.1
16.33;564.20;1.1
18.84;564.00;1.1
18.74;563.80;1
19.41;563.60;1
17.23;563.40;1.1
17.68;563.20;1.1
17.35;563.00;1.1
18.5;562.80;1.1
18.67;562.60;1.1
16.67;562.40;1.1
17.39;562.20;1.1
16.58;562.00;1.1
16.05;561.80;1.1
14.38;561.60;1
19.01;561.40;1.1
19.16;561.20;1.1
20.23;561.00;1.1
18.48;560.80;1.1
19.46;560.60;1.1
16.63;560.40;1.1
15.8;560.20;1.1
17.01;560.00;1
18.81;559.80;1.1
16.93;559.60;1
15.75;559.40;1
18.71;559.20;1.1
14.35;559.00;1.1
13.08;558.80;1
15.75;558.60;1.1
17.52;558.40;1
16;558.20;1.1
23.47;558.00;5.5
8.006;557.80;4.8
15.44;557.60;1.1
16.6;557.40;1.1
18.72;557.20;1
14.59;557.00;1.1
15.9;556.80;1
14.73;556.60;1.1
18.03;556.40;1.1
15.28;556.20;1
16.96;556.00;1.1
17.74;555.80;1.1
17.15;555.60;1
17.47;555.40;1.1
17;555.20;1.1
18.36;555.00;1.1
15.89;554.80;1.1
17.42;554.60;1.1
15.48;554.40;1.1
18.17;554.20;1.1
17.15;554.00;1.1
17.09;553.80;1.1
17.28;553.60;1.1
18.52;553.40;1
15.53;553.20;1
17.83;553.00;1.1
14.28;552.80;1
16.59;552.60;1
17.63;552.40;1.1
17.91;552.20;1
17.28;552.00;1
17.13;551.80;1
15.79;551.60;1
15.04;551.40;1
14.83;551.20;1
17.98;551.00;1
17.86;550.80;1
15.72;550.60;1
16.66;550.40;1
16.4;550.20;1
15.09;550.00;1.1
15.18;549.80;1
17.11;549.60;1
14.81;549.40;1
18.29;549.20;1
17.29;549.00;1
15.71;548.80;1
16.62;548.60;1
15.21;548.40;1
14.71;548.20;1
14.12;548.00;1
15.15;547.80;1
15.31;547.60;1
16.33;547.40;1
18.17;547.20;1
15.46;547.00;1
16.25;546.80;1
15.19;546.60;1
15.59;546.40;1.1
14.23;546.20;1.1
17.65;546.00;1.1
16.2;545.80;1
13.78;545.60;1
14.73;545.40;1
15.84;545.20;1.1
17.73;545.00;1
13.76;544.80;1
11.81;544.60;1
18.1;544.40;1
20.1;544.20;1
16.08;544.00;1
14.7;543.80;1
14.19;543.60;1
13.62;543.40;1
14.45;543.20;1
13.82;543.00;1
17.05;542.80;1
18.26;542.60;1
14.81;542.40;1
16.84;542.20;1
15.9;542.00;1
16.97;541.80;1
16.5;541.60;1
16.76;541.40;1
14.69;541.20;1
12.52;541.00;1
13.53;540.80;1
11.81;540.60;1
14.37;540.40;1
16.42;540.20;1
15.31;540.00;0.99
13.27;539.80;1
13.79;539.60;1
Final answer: 544.20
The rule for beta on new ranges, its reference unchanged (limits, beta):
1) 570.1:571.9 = 571.40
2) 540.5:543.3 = 542.60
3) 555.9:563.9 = 558.00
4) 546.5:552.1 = 549.20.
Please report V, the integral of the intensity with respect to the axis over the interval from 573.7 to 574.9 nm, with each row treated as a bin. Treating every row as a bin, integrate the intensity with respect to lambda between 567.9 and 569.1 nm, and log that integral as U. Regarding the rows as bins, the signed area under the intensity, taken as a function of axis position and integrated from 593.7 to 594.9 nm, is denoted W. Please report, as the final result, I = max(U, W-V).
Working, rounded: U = 21.2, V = 23.5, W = 23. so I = 21.2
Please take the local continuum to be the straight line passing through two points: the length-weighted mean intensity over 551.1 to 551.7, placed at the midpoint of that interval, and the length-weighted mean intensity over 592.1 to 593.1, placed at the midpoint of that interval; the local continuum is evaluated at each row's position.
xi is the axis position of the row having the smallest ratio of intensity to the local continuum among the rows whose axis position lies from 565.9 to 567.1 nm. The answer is 566.40 nm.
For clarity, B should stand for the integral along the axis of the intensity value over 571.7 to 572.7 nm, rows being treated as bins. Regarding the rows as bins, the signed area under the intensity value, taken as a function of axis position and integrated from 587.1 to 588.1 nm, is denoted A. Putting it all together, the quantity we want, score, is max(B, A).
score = 18.7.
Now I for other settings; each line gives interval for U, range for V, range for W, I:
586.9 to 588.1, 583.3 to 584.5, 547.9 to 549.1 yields 21.8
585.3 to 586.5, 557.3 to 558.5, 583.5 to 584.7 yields 21.9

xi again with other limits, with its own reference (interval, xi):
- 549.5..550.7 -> 550.00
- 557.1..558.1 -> 557.80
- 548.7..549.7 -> 549.40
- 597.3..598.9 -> 598.40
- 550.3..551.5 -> 551.20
